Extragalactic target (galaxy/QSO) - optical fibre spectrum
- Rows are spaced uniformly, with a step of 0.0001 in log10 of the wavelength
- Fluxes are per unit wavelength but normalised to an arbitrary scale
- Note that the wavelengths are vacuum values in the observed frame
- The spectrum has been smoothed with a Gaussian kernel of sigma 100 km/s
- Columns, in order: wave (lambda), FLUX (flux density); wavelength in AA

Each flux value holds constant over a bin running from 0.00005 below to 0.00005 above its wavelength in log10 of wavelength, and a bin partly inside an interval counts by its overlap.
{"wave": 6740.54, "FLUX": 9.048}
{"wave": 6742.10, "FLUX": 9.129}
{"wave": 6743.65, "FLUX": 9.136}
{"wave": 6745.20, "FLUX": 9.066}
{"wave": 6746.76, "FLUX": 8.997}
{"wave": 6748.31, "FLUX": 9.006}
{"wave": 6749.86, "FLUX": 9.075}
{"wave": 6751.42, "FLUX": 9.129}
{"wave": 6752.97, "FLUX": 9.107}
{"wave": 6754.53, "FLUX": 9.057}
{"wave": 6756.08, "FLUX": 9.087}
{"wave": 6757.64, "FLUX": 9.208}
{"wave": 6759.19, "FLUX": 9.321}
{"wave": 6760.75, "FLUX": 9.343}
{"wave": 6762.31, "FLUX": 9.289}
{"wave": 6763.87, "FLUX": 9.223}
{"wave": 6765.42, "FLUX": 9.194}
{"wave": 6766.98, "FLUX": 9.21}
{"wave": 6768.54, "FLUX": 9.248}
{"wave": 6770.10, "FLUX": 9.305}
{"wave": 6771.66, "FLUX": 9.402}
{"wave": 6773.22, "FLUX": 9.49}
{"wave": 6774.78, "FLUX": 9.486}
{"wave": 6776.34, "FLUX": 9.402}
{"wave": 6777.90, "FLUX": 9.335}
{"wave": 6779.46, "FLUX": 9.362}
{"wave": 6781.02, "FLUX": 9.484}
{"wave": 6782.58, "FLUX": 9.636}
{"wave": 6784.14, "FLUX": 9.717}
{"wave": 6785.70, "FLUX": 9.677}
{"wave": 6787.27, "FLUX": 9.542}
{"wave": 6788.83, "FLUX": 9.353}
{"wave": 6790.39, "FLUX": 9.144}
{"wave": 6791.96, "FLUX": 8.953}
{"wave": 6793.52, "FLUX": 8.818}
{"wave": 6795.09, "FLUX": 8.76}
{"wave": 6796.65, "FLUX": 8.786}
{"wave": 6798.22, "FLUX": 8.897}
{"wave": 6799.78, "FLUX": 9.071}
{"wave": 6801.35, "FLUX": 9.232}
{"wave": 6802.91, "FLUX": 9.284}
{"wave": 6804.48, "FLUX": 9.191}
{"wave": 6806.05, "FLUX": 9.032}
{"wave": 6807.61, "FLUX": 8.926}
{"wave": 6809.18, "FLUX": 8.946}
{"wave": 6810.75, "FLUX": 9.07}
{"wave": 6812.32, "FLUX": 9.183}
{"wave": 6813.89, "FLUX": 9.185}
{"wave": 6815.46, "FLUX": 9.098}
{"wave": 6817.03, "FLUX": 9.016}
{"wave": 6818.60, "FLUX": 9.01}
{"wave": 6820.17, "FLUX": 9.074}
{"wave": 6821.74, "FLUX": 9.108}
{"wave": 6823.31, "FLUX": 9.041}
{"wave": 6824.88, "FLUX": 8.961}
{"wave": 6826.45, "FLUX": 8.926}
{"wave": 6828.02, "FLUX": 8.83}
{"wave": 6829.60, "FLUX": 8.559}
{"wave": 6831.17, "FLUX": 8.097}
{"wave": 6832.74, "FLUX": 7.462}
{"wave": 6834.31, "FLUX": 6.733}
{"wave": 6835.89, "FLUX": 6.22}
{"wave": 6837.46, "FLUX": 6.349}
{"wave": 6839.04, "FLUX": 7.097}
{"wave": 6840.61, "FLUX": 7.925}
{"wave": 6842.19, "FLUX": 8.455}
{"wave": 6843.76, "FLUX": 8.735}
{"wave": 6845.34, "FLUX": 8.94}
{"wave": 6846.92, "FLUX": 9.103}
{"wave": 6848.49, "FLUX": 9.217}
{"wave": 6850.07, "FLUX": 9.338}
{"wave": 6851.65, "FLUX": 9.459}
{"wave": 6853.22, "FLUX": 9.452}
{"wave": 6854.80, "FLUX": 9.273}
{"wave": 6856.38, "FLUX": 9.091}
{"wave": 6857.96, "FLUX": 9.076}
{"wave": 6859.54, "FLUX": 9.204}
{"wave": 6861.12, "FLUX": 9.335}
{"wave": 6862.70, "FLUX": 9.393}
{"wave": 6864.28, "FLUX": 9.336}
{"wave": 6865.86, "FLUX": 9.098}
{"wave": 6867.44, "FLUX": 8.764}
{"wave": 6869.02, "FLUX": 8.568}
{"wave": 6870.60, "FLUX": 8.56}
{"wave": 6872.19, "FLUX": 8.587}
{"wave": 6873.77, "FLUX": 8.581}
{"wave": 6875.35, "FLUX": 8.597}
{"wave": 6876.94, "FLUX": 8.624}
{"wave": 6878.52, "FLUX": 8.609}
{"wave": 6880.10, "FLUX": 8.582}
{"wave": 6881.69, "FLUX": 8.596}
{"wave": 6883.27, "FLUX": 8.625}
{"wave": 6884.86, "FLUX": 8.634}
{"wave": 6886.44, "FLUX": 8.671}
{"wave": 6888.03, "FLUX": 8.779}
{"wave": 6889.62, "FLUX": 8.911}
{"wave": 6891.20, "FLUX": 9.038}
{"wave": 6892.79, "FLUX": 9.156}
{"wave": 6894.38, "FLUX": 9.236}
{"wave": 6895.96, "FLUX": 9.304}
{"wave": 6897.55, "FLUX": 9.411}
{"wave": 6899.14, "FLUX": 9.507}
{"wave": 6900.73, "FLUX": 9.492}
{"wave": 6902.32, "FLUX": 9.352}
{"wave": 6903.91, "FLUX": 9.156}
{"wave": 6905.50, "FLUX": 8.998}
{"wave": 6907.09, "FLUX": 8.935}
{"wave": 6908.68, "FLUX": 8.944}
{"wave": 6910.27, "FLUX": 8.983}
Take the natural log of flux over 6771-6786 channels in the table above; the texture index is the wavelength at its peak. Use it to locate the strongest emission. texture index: 6784.14 AA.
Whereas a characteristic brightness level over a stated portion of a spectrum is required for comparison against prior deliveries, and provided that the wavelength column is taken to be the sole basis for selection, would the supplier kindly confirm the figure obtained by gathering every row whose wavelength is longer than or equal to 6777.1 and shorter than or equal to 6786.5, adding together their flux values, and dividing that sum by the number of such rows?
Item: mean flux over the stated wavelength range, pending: 9.54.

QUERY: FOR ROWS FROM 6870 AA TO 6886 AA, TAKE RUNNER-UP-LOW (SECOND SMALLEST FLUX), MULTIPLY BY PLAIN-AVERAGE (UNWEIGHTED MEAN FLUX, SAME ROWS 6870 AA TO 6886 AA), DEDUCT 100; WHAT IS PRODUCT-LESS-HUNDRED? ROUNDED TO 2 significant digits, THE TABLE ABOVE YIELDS -26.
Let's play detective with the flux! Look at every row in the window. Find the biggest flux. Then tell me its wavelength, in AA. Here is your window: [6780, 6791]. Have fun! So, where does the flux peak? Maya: 6784.14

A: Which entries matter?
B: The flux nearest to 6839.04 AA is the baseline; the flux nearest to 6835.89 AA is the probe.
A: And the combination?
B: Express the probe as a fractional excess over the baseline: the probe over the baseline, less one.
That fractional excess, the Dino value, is -0.12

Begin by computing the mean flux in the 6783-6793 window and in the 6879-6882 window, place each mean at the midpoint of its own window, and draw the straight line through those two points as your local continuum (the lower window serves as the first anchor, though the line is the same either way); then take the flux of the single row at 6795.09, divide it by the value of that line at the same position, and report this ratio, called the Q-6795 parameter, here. 0.94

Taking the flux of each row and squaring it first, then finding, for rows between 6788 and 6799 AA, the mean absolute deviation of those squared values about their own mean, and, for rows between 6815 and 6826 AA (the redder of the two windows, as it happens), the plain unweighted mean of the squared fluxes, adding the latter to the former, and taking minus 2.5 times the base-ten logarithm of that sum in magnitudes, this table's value -4.82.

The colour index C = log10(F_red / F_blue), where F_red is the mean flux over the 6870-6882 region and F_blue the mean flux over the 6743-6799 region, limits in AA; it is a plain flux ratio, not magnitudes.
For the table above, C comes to -0.031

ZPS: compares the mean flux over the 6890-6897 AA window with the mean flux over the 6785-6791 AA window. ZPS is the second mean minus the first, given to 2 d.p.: 0.25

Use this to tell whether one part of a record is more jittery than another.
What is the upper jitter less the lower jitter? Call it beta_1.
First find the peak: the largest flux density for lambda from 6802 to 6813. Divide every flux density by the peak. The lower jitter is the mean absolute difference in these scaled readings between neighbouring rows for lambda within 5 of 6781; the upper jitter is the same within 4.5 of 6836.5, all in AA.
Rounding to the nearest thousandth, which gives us 0.055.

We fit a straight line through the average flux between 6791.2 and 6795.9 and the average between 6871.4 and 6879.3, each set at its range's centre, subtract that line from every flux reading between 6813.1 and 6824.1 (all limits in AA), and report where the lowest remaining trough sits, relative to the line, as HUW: 6818.60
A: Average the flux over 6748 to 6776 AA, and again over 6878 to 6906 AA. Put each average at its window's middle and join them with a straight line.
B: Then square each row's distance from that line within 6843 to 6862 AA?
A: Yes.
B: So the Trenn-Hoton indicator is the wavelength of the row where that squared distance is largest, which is 6851.65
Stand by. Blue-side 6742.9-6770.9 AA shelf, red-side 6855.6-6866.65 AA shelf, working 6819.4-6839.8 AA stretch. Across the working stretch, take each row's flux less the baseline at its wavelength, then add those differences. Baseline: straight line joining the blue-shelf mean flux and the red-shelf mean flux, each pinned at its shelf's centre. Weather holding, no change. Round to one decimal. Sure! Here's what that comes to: -15.2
